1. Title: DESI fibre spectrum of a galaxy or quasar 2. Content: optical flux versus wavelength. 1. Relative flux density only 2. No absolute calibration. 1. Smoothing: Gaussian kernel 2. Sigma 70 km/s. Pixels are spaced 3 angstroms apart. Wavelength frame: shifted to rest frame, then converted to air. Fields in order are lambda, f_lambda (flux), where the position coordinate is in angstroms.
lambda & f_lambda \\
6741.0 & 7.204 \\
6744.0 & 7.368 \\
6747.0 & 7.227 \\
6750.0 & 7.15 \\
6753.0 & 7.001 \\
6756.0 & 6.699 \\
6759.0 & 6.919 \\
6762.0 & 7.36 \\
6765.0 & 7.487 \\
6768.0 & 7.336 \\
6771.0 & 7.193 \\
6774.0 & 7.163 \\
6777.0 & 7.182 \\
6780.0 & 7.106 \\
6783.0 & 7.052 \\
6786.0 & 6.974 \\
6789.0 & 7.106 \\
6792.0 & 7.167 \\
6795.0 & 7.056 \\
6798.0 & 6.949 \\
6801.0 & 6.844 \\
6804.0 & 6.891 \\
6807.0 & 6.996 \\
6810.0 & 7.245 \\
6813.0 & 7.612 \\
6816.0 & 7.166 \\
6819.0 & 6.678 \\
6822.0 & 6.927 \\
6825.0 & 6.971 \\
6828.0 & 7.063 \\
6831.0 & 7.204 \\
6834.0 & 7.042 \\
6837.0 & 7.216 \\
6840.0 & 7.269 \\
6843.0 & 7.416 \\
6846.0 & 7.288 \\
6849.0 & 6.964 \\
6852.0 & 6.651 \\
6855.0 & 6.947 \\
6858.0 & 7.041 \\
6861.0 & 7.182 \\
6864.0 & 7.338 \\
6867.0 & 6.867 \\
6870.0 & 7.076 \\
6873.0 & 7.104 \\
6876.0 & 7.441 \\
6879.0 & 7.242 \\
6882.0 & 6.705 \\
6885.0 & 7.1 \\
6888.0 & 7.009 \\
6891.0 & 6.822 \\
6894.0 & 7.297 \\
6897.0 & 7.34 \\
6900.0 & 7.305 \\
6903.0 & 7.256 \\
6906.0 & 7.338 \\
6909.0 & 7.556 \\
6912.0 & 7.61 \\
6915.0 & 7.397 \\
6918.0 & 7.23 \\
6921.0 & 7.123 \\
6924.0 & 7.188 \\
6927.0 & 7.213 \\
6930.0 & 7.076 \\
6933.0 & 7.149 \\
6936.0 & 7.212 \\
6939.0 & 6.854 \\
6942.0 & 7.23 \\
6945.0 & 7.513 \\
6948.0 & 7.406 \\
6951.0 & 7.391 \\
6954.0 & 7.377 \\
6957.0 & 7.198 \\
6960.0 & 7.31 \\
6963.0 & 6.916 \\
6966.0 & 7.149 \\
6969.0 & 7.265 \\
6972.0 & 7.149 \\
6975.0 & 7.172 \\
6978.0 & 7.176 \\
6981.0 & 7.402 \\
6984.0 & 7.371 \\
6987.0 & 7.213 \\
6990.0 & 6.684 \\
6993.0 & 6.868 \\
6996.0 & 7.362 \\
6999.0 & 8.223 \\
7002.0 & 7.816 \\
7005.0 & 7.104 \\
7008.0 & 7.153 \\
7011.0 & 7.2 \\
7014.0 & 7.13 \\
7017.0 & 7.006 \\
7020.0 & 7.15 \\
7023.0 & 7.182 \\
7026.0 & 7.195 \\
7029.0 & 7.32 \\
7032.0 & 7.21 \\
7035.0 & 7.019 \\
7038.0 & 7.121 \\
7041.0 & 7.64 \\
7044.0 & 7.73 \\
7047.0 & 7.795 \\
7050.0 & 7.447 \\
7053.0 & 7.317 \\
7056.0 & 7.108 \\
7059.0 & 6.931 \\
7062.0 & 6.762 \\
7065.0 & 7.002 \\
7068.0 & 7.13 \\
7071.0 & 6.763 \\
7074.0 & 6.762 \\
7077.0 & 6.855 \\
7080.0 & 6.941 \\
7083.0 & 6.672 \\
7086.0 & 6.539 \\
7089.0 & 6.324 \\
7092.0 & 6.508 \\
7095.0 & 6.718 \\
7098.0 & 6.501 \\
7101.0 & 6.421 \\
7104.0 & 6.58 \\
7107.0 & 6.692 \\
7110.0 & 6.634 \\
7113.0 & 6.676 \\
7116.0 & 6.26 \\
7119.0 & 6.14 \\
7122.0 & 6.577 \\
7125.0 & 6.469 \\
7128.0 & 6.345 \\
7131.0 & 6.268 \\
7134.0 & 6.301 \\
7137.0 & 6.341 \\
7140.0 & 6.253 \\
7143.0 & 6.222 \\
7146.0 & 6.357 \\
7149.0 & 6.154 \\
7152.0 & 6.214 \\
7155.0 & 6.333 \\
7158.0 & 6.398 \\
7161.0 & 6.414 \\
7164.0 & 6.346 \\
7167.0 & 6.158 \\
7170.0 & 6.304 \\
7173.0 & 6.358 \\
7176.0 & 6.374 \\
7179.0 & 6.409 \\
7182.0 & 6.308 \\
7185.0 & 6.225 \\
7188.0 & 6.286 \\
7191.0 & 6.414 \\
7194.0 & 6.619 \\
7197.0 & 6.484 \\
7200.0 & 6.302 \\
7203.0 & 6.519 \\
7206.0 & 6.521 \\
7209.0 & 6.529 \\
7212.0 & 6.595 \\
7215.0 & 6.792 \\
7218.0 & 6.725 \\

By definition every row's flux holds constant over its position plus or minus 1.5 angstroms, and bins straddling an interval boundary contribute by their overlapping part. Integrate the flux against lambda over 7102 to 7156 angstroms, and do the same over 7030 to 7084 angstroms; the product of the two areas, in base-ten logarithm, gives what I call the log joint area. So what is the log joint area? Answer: 5.12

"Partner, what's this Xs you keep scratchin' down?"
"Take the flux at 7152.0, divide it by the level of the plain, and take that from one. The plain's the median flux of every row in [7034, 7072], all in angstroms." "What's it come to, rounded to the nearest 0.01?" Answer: 0.13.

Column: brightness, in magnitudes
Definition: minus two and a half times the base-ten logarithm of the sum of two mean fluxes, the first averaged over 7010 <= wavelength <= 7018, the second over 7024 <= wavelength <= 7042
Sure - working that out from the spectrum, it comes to -2.89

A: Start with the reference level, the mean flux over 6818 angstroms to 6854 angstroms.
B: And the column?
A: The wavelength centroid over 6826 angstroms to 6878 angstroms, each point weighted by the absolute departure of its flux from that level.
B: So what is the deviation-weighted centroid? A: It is 6853.8 angstroms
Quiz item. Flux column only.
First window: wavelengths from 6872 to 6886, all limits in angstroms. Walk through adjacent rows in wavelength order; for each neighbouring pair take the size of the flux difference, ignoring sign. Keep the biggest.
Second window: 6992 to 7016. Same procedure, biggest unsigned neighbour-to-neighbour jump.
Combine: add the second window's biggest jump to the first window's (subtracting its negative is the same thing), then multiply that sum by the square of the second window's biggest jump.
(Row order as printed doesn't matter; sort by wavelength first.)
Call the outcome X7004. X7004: 1.04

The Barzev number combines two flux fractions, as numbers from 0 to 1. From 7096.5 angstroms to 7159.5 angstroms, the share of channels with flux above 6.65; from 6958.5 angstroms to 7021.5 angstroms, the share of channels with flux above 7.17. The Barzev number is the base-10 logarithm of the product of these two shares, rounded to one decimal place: -1.3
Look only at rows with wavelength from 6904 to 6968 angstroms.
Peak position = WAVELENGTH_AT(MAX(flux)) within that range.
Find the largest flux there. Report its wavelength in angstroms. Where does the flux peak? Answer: 6912.0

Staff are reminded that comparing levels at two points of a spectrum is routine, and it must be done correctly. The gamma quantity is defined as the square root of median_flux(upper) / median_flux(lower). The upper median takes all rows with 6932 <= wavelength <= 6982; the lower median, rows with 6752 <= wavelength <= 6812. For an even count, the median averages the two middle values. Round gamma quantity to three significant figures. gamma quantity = 1.01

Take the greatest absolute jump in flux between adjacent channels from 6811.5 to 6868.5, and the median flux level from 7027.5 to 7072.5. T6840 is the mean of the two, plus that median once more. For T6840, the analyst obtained 10.9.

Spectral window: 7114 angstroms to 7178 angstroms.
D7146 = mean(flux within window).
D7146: 6.3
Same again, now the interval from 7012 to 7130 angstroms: 6.9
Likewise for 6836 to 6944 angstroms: 7.2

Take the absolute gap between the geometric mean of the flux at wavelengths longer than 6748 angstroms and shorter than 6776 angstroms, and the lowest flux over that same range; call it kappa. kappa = 0.44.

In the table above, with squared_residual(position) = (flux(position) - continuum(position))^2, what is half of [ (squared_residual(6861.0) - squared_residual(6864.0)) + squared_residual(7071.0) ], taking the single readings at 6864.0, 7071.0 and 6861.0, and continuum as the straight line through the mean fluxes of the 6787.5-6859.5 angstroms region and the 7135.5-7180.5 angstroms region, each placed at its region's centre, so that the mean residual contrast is -0.01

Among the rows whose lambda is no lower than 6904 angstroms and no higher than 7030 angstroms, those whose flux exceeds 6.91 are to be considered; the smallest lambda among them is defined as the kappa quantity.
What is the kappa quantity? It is 6906.0 angstroms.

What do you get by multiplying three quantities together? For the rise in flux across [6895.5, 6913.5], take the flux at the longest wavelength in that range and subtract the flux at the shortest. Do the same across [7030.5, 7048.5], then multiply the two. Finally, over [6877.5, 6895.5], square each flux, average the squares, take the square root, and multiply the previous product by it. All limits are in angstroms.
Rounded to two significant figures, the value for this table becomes 1.1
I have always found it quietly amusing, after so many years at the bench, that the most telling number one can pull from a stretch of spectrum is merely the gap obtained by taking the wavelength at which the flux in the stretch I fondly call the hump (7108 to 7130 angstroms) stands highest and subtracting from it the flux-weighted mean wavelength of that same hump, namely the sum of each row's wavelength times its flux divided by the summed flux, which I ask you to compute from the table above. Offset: -5.9 angstroms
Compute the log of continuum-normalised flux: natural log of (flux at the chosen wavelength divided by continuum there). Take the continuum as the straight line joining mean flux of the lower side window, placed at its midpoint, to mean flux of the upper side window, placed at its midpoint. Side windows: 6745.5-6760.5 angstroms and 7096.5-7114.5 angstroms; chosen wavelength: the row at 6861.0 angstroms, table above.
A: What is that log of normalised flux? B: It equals 0.04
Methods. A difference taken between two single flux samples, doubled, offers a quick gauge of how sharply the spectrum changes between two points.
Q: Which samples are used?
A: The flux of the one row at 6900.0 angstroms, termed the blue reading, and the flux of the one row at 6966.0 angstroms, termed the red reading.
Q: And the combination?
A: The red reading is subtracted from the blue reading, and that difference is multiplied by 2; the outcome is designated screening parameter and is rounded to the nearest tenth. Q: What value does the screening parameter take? 0.3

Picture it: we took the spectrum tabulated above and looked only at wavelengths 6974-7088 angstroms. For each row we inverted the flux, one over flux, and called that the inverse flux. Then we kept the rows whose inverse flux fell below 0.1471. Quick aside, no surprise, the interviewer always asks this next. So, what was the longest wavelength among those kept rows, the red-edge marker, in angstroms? 7080.0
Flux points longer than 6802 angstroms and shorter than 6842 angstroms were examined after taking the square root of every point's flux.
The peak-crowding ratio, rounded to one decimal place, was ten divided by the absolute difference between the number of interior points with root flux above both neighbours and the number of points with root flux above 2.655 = 2.0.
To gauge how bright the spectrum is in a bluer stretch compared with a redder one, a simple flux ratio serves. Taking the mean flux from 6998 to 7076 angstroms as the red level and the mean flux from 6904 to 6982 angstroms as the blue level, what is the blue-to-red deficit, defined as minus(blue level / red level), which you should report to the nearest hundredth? -1.00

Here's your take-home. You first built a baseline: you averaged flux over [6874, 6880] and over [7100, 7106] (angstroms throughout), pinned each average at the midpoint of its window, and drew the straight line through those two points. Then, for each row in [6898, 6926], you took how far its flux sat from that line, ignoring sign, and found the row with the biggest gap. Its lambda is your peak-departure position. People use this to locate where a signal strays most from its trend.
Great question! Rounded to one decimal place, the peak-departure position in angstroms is 6912.0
